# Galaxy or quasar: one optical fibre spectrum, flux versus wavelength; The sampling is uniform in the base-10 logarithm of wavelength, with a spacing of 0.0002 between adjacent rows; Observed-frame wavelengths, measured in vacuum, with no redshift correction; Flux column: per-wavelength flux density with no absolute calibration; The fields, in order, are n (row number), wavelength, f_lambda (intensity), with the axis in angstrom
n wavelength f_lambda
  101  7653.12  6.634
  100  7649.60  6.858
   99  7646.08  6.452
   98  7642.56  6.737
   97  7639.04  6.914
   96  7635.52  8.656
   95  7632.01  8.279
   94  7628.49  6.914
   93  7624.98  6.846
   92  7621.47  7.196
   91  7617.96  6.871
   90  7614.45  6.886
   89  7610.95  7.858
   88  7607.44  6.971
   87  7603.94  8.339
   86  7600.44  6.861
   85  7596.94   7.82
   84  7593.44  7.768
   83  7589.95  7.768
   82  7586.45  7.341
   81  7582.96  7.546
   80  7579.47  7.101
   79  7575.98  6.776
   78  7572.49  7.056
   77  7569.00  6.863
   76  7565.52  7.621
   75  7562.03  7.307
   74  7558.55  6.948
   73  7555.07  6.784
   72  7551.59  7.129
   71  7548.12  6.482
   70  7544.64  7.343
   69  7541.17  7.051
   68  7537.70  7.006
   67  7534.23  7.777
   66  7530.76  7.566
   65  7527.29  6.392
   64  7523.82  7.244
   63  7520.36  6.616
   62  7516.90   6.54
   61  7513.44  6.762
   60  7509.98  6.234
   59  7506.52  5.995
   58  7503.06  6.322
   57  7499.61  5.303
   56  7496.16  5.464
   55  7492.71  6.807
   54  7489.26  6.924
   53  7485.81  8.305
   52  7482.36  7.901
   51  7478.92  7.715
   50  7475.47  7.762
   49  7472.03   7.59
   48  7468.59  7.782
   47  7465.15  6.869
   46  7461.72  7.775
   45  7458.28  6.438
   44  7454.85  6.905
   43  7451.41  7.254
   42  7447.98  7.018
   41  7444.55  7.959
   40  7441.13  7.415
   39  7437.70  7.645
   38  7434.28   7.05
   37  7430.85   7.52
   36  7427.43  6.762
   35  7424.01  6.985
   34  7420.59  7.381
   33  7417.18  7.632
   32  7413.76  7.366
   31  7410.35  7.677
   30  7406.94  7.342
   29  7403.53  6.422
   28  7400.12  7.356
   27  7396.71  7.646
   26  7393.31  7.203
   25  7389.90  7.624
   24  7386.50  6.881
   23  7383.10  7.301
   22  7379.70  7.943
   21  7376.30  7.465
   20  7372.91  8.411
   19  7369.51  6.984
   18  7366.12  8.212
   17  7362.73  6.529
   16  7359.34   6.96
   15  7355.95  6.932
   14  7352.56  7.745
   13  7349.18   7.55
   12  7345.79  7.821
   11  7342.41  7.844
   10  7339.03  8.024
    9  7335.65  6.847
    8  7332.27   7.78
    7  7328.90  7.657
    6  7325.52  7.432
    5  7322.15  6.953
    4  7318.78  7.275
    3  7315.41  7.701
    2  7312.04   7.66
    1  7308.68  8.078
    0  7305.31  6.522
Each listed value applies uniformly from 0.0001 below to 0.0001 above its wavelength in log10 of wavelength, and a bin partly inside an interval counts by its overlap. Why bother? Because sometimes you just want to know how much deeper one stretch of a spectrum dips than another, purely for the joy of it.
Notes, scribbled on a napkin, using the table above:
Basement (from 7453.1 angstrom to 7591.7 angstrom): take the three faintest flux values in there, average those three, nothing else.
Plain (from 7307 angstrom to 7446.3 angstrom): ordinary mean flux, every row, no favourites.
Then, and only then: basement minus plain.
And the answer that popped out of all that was -1.9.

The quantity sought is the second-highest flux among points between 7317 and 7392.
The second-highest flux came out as 8.212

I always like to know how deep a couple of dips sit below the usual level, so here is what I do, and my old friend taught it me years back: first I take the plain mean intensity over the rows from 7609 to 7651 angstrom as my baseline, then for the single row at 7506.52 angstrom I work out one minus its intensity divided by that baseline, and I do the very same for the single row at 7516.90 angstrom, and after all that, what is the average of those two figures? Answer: 0.13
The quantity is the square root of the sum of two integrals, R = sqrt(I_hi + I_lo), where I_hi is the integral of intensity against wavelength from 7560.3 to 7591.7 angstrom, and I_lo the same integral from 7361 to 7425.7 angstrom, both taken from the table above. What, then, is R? 26.6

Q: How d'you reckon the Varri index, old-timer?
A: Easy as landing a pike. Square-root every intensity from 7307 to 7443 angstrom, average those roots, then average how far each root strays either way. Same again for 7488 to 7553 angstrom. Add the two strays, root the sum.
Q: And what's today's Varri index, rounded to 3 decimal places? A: 0.405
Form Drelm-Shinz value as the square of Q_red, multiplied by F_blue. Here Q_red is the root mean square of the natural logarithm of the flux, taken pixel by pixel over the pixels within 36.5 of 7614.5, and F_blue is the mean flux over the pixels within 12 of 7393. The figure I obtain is 28.6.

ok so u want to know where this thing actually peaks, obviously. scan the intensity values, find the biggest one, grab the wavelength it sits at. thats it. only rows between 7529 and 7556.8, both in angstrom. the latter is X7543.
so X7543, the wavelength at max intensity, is 7534.23 angstrom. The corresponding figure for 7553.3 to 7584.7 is 7565.52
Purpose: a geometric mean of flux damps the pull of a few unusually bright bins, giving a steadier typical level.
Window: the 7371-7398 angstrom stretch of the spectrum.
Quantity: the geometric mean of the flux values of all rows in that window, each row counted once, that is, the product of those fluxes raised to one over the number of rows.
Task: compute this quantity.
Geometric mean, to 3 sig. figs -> 7.55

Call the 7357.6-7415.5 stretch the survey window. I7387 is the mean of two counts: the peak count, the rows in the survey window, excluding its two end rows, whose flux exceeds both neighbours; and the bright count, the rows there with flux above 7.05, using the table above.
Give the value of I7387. 9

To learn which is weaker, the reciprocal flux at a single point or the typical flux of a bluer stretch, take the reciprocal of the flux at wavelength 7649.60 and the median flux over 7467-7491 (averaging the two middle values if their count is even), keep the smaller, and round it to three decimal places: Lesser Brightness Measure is 0.146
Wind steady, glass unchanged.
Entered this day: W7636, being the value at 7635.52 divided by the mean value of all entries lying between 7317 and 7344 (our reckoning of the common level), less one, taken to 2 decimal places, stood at 0.16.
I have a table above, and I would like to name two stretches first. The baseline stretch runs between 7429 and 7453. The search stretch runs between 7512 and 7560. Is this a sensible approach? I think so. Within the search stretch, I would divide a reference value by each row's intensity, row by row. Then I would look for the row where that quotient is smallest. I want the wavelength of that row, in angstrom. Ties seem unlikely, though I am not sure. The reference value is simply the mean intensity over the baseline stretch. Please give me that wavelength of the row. 7534.23 angstrom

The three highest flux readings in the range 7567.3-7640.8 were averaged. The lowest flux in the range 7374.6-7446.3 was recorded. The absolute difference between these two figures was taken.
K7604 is 2.00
